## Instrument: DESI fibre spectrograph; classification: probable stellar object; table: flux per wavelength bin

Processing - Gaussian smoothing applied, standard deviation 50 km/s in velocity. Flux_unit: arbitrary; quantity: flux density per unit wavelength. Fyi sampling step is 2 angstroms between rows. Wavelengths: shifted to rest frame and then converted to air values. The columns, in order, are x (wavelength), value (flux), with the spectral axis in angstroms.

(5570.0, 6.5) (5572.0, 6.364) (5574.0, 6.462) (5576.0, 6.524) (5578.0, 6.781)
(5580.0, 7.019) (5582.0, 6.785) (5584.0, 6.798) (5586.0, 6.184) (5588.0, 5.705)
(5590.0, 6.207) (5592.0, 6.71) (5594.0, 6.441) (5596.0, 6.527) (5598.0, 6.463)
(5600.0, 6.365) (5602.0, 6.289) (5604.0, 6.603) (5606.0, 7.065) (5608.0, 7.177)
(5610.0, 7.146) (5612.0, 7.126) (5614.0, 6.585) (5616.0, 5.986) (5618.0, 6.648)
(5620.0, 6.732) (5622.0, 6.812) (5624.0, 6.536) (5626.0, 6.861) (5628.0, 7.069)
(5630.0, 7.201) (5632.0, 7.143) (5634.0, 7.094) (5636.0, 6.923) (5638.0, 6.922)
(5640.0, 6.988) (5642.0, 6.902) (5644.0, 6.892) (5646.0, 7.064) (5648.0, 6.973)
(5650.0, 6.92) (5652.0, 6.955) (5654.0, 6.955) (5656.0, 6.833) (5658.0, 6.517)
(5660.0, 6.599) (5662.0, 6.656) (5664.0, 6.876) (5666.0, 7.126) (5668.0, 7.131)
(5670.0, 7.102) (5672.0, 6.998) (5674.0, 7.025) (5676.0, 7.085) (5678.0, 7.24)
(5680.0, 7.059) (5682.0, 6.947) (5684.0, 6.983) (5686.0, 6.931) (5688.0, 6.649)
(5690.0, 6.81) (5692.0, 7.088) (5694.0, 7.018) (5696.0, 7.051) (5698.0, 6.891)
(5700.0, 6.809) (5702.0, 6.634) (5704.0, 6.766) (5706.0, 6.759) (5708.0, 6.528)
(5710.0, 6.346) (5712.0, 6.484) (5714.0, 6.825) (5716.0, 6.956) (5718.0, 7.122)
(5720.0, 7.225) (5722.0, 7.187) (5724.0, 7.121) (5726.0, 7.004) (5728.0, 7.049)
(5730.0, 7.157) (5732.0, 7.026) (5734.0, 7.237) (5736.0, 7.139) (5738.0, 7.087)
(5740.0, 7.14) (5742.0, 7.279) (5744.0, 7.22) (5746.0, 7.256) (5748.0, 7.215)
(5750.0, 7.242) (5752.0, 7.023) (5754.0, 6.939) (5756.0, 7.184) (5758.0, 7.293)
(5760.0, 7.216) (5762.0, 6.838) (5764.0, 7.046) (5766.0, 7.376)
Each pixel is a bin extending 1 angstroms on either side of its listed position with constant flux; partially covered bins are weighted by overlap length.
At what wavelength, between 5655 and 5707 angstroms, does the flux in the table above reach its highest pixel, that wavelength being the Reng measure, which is 5678.0 angstroms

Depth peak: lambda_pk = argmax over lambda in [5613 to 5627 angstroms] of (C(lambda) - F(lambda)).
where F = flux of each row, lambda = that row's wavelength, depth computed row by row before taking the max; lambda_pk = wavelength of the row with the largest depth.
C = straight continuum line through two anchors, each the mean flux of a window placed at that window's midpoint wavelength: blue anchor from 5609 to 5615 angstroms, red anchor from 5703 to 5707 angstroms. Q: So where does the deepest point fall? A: 5616.0 angstroms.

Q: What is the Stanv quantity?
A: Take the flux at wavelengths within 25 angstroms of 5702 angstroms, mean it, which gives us 6.90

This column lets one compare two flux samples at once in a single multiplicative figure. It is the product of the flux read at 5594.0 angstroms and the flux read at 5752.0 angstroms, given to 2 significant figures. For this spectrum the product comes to 45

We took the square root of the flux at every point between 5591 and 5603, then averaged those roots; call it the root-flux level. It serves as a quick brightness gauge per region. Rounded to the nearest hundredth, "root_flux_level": 2.54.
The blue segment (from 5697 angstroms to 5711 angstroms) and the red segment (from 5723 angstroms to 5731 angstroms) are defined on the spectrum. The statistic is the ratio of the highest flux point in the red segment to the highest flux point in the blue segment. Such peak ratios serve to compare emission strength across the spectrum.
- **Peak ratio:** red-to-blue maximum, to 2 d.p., 1.04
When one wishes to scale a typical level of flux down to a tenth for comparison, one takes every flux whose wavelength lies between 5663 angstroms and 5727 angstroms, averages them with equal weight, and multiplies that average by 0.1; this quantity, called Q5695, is 0.693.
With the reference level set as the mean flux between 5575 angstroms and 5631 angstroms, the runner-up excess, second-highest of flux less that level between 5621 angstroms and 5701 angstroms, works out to 0.55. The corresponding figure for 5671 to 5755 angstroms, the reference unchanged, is 0.60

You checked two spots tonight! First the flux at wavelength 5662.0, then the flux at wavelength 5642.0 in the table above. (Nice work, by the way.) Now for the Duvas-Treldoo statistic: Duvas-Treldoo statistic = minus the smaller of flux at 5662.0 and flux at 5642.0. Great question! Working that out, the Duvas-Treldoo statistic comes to -6.7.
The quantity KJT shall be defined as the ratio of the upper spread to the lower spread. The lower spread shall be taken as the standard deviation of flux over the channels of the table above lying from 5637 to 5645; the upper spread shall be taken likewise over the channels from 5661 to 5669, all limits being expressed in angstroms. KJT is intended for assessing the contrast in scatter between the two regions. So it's 5.3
